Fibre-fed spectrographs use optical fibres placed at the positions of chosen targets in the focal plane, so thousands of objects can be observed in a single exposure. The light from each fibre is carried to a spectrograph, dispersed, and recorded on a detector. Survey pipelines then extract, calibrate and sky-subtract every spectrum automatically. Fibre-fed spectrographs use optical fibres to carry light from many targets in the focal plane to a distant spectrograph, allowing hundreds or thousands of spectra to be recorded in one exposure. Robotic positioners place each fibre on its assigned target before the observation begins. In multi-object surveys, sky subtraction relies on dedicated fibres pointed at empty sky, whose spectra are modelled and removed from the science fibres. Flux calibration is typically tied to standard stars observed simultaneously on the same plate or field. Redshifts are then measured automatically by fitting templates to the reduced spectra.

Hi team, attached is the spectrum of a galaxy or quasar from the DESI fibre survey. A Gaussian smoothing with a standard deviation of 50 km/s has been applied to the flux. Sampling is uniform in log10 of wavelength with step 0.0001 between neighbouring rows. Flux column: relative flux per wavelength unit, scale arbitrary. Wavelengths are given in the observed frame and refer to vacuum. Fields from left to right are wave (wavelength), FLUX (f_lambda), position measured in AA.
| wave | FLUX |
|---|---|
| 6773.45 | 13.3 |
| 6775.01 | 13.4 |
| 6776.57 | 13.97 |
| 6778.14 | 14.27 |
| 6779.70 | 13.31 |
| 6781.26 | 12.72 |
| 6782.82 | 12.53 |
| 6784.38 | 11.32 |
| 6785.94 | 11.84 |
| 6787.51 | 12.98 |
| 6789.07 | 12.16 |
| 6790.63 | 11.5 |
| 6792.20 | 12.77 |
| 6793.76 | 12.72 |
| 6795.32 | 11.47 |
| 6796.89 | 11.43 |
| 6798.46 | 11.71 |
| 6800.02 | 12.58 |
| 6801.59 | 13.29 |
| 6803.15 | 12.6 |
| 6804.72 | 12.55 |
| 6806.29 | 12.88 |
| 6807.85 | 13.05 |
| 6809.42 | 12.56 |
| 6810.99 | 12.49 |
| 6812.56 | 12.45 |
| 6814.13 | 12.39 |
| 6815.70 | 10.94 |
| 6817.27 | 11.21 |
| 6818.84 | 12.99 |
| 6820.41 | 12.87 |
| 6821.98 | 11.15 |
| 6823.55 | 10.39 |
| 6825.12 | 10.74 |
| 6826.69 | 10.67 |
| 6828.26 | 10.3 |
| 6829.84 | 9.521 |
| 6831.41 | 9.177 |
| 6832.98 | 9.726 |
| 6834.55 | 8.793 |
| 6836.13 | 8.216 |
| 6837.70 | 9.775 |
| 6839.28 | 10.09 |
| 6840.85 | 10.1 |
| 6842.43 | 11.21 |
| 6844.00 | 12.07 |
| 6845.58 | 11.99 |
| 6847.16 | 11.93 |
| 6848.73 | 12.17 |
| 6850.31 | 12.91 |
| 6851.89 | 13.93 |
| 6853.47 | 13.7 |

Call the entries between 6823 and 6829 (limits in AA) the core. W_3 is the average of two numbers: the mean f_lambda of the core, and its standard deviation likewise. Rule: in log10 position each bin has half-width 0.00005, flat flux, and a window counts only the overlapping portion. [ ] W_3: 5.4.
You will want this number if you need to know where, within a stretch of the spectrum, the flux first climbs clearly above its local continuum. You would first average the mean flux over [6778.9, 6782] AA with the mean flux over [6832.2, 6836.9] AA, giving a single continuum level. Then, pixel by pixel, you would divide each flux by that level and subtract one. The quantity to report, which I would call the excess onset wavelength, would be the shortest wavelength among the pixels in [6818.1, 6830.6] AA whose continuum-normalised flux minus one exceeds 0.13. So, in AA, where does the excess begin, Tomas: 6818.84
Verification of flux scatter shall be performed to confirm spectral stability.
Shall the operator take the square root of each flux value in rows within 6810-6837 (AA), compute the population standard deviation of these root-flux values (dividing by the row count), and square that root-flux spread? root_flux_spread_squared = 0.047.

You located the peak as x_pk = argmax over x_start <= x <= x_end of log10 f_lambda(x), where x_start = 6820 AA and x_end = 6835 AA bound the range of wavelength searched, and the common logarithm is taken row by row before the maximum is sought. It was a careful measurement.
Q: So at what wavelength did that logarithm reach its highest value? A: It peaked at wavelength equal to 6820.41 AA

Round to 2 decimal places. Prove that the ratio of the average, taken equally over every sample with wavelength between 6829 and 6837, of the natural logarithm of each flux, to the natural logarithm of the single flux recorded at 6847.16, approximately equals 0.89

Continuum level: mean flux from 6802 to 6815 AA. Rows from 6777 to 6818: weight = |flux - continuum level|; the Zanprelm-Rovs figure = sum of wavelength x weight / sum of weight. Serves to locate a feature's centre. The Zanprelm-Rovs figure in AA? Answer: 6796.6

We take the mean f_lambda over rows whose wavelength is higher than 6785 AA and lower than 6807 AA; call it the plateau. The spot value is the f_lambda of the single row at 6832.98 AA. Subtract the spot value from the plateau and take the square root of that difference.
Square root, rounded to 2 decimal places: 1.61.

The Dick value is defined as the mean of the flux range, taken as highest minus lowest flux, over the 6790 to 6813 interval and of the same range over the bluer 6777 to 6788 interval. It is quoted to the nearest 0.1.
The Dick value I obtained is 2.4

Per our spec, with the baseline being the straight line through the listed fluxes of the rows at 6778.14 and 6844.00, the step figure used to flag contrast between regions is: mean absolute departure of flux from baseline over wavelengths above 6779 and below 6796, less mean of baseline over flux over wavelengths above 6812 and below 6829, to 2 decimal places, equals 0.53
